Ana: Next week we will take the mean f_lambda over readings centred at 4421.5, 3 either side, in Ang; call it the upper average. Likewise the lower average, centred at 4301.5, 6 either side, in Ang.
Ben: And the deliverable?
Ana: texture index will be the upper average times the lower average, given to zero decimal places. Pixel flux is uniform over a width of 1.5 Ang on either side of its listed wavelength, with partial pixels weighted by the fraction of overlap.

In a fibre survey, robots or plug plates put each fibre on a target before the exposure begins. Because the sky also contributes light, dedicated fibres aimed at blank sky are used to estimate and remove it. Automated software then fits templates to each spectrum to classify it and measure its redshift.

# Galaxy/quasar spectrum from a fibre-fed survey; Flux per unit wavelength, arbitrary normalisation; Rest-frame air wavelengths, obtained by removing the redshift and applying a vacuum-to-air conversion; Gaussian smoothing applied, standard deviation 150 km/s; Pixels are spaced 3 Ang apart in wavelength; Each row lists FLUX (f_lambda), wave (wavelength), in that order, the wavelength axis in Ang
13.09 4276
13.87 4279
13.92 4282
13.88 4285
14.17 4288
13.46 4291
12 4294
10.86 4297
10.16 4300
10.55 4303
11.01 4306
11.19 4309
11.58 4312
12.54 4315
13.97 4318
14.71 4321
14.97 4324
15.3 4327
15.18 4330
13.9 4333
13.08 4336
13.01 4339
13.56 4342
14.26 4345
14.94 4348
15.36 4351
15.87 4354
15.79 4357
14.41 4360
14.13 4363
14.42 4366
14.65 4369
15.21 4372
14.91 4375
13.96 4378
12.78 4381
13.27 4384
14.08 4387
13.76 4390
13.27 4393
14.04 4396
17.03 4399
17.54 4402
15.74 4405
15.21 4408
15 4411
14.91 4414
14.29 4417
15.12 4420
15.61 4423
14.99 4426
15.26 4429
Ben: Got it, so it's 164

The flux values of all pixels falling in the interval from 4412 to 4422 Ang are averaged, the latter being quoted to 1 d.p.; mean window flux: 14.8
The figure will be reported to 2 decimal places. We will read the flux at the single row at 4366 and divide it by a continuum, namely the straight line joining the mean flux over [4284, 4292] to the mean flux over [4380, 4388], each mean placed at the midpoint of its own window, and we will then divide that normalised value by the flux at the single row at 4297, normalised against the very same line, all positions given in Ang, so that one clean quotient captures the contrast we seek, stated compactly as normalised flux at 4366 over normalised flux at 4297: 1.36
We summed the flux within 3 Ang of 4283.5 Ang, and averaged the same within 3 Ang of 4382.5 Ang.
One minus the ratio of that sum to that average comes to -1.13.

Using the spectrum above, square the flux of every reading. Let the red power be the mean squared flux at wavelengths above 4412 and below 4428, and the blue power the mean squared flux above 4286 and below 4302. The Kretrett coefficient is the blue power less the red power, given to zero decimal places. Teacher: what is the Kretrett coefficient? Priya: -75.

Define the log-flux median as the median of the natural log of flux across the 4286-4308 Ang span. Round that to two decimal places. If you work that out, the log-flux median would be 2.40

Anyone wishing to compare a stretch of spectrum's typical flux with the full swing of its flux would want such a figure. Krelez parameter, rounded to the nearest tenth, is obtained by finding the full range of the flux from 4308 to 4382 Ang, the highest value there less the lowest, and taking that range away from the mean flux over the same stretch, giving 9.5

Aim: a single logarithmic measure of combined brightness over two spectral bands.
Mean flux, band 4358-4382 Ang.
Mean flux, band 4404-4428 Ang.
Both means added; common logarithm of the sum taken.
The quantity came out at 1.47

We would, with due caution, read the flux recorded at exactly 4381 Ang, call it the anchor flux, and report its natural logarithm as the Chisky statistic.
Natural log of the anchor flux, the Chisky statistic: 2.55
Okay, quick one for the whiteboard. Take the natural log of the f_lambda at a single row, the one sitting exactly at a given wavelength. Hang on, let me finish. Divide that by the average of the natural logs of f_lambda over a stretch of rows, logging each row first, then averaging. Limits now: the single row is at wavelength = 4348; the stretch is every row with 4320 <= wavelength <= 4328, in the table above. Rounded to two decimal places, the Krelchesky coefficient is 1.00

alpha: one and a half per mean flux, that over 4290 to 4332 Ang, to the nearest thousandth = 0.118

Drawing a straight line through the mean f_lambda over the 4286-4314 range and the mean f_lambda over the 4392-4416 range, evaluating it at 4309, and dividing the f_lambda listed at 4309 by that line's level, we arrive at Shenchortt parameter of 0.93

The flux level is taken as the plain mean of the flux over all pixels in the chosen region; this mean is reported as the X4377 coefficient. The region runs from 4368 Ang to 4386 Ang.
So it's 14.1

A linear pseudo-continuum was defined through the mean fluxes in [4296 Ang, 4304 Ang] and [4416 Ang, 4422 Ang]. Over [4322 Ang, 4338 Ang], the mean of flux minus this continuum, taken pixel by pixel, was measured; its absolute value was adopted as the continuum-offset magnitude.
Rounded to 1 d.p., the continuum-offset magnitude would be 2.9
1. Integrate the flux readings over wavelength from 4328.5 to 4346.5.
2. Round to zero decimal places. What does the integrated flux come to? 249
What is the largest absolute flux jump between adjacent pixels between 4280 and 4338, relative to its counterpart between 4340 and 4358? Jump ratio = 2.1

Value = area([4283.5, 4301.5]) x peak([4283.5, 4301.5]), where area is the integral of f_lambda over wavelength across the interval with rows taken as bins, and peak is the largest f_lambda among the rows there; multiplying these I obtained 3168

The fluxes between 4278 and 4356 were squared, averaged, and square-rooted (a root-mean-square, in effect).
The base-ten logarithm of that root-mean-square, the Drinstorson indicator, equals 1.13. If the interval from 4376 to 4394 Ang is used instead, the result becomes 1.13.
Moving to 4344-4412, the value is 1.17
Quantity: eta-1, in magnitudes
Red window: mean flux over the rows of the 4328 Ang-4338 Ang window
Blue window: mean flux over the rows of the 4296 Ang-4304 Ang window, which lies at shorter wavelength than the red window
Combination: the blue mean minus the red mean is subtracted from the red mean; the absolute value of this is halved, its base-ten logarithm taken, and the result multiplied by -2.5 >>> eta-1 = -2.36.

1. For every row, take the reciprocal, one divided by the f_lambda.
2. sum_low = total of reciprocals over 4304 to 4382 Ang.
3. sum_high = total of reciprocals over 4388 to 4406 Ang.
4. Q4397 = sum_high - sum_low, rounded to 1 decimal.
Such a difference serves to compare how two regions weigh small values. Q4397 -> -1.5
